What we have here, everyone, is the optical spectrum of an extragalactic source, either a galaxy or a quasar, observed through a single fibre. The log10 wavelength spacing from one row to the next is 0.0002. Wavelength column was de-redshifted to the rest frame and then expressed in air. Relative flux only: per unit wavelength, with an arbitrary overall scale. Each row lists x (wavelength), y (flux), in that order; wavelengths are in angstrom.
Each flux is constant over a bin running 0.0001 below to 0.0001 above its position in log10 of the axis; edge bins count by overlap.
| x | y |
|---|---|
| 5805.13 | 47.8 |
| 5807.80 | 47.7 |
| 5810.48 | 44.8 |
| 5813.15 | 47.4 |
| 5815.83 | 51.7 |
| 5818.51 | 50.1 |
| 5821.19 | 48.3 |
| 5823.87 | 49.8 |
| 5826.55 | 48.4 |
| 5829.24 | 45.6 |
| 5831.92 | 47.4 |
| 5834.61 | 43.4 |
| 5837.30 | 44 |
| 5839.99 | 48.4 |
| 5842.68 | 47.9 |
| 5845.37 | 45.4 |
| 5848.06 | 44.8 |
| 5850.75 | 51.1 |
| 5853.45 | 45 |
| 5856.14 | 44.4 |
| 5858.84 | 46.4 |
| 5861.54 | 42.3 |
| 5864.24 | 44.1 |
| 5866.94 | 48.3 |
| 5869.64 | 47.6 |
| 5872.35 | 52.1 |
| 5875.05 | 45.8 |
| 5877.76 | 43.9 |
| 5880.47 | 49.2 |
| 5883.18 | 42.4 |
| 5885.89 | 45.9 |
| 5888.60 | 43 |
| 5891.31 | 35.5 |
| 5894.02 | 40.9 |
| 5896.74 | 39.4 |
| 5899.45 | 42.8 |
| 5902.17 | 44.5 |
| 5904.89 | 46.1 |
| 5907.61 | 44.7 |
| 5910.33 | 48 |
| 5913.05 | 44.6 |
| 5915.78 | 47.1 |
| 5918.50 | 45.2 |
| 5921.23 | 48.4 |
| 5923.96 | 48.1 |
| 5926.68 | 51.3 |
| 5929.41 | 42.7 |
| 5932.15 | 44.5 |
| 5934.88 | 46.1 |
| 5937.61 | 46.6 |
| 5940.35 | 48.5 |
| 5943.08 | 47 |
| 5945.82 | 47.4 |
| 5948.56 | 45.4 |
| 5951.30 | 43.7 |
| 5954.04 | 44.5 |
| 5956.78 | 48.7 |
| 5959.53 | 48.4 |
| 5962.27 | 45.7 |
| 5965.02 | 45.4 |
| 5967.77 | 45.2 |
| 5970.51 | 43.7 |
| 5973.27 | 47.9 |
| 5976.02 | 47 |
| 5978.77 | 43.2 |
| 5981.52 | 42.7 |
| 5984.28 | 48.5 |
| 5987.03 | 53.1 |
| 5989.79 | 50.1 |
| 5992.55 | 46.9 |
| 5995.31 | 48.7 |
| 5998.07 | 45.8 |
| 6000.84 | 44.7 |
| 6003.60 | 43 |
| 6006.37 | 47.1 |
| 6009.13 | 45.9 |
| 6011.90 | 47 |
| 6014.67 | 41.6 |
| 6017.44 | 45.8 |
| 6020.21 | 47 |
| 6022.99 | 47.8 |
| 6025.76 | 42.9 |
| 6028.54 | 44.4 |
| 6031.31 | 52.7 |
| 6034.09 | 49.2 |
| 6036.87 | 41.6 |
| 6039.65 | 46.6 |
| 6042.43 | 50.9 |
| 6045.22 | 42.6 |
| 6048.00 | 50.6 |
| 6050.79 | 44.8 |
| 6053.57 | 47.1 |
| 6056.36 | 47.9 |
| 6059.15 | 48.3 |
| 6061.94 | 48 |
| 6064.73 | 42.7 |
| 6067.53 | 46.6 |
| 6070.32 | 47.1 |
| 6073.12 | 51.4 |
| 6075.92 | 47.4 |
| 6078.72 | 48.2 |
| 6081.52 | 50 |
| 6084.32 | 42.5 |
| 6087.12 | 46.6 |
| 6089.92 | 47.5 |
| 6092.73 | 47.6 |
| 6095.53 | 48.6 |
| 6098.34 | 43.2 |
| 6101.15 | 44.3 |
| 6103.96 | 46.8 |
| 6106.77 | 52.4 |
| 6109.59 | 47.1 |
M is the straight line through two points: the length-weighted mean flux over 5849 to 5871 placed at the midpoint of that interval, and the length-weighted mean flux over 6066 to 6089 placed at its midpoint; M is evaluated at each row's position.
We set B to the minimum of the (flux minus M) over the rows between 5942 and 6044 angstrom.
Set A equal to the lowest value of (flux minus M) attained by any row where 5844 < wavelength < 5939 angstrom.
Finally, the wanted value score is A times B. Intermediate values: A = -10.8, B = -6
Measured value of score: 61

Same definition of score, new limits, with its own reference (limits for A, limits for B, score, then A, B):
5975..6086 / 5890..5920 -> 61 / -5.6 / -11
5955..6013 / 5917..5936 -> 16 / -4.2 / -4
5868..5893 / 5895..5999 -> 75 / -10.8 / -7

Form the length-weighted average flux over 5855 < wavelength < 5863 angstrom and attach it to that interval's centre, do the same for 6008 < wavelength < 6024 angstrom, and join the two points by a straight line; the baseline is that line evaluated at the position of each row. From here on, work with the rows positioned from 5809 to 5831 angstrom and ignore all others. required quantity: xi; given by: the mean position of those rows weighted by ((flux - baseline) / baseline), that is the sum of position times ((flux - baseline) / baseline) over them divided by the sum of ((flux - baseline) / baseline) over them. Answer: 5819.9 angstrom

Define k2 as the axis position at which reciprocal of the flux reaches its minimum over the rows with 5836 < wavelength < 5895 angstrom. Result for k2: 5872.35 angstrom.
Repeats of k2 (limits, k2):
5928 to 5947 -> 5940.35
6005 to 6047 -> 6031.31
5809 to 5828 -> 5815.83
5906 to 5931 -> 5926.68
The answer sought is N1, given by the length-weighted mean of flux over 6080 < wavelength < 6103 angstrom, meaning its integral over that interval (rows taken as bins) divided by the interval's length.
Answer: 46.3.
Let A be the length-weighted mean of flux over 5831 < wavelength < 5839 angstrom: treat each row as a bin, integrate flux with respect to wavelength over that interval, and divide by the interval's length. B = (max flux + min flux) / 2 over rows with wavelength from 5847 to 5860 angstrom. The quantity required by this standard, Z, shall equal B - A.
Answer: 3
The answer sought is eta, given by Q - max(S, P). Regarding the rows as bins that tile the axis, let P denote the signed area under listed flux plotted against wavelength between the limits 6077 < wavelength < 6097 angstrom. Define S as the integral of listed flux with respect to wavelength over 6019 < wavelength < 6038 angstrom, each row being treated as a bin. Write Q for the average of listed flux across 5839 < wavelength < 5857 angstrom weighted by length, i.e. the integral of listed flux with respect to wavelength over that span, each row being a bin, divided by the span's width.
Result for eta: -899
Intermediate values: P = 946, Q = 46.8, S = 885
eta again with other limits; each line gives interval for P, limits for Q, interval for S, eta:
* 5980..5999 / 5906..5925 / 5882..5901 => -865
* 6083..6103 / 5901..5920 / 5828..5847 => -870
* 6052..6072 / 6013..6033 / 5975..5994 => -891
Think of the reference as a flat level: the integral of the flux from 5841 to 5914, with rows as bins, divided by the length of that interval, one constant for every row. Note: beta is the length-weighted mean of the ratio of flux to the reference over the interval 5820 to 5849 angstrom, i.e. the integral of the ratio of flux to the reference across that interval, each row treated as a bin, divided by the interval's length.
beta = 1.04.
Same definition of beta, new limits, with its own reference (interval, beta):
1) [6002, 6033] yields 1.02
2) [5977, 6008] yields 1.04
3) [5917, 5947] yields 1.04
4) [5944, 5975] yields 1.02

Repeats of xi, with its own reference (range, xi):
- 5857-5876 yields 5870.5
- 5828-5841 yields 5835.2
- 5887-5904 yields 5893.7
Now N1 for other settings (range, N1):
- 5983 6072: 46.8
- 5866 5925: 45.1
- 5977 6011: 46.7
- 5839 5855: 47.1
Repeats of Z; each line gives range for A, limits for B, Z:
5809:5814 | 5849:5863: 1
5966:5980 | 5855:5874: 2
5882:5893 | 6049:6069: 4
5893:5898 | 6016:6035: 8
